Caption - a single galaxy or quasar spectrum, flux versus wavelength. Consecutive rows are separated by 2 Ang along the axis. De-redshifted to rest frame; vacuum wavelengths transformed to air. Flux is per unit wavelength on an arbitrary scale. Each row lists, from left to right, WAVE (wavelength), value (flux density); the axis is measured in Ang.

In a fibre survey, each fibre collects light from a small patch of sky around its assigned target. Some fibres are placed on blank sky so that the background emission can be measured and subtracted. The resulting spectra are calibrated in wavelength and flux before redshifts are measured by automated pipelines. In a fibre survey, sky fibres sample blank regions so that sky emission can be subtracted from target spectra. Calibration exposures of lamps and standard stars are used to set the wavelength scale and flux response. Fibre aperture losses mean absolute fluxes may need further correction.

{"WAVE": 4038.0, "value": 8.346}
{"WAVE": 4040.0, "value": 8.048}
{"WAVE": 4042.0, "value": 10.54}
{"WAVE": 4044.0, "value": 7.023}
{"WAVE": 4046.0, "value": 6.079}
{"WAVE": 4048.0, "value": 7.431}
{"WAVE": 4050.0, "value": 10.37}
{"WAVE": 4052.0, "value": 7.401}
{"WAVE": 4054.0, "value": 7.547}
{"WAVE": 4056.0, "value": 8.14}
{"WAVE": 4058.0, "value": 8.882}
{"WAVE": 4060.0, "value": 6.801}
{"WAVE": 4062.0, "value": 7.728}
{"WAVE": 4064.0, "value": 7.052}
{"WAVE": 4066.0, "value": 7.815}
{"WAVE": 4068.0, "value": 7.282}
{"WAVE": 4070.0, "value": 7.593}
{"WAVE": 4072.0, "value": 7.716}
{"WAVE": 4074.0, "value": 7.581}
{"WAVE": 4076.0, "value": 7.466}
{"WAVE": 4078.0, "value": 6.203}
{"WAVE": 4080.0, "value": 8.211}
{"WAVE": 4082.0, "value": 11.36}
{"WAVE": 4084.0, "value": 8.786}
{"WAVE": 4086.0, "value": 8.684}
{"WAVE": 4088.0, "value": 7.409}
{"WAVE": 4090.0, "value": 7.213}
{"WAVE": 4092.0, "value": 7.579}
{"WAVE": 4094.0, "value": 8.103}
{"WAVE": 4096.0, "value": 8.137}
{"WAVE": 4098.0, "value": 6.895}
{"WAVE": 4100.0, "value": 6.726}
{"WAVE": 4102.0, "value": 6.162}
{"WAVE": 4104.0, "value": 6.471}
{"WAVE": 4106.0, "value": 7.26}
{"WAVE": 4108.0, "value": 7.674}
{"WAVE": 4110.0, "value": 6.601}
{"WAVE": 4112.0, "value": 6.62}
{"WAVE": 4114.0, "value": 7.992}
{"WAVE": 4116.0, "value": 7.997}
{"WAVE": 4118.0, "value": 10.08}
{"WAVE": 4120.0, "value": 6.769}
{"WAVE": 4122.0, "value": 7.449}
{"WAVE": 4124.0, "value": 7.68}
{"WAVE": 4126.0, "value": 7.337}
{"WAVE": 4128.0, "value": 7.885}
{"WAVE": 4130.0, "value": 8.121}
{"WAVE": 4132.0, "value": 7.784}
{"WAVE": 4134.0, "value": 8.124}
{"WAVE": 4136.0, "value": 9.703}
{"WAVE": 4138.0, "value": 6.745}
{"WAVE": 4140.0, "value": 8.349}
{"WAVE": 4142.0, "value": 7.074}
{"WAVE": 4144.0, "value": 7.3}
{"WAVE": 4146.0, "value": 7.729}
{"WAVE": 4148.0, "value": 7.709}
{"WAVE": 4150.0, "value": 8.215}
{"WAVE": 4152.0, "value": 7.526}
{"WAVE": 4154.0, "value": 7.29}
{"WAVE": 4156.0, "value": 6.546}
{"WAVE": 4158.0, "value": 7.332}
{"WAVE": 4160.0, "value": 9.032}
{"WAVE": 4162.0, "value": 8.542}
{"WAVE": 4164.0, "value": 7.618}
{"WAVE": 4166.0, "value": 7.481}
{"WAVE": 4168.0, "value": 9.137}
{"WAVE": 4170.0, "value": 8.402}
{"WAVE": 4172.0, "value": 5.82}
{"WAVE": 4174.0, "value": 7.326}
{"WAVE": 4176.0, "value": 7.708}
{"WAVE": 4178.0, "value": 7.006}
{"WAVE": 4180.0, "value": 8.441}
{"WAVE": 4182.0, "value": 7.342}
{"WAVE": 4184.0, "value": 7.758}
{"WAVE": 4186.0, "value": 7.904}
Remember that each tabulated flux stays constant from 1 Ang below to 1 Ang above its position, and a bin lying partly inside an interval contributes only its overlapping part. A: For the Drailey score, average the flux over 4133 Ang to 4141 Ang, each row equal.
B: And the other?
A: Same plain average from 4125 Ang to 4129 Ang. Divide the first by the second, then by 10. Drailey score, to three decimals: 0.108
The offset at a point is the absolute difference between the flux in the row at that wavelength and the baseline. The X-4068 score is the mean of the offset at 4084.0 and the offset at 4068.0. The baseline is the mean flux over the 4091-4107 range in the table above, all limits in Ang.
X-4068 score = 0.9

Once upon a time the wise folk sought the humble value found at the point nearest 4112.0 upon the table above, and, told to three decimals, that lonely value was 6.620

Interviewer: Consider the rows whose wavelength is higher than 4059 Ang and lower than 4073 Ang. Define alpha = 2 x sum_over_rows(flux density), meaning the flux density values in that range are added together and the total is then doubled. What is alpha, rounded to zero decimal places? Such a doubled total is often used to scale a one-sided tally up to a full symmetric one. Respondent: 104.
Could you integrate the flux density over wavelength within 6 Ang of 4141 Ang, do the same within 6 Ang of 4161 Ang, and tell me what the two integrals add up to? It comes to 187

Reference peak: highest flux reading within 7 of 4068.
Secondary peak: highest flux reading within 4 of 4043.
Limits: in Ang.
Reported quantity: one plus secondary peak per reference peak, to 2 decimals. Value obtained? 2.35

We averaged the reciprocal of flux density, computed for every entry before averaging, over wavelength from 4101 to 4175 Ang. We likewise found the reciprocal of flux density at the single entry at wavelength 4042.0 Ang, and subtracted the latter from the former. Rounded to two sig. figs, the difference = 0.038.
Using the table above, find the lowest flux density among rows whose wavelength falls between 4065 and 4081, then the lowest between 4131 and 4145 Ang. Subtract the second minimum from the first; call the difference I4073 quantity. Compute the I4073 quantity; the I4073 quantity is -0.54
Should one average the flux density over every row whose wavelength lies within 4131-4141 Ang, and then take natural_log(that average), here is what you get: 2.10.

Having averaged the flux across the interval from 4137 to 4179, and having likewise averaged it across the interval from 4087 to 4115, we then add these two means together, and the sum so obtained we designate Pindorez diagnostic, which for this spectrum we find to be 14.8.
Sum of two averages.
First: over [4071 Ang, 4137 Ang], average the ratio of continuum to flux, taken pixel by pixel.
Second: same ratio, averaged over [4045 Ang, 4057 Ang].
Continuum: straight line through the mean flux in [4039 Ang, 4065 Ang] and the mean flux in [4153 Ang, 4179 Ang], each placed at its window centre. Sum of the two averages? 2.06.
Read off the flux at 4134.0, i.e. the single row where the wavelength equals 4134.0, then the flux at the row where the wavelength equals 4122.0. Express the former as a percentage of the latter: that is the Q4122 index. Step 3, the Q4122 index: 109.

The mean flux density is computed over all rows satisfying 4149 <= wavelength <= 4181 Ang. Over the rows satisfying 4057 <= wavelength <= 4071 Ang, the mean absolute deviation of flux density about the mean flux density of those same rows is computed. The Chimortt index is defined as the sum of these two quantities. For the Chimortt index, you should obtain 8.18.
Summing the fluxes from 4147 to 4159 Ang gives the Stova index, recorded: 45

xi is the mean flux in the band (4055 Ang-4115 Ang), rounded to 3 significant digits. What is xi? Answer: 7.60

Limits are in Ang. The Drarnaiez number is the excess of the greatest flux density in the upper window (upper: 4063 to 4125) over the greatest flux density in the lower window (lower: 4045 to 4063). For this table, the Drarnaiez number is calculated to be 1.0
